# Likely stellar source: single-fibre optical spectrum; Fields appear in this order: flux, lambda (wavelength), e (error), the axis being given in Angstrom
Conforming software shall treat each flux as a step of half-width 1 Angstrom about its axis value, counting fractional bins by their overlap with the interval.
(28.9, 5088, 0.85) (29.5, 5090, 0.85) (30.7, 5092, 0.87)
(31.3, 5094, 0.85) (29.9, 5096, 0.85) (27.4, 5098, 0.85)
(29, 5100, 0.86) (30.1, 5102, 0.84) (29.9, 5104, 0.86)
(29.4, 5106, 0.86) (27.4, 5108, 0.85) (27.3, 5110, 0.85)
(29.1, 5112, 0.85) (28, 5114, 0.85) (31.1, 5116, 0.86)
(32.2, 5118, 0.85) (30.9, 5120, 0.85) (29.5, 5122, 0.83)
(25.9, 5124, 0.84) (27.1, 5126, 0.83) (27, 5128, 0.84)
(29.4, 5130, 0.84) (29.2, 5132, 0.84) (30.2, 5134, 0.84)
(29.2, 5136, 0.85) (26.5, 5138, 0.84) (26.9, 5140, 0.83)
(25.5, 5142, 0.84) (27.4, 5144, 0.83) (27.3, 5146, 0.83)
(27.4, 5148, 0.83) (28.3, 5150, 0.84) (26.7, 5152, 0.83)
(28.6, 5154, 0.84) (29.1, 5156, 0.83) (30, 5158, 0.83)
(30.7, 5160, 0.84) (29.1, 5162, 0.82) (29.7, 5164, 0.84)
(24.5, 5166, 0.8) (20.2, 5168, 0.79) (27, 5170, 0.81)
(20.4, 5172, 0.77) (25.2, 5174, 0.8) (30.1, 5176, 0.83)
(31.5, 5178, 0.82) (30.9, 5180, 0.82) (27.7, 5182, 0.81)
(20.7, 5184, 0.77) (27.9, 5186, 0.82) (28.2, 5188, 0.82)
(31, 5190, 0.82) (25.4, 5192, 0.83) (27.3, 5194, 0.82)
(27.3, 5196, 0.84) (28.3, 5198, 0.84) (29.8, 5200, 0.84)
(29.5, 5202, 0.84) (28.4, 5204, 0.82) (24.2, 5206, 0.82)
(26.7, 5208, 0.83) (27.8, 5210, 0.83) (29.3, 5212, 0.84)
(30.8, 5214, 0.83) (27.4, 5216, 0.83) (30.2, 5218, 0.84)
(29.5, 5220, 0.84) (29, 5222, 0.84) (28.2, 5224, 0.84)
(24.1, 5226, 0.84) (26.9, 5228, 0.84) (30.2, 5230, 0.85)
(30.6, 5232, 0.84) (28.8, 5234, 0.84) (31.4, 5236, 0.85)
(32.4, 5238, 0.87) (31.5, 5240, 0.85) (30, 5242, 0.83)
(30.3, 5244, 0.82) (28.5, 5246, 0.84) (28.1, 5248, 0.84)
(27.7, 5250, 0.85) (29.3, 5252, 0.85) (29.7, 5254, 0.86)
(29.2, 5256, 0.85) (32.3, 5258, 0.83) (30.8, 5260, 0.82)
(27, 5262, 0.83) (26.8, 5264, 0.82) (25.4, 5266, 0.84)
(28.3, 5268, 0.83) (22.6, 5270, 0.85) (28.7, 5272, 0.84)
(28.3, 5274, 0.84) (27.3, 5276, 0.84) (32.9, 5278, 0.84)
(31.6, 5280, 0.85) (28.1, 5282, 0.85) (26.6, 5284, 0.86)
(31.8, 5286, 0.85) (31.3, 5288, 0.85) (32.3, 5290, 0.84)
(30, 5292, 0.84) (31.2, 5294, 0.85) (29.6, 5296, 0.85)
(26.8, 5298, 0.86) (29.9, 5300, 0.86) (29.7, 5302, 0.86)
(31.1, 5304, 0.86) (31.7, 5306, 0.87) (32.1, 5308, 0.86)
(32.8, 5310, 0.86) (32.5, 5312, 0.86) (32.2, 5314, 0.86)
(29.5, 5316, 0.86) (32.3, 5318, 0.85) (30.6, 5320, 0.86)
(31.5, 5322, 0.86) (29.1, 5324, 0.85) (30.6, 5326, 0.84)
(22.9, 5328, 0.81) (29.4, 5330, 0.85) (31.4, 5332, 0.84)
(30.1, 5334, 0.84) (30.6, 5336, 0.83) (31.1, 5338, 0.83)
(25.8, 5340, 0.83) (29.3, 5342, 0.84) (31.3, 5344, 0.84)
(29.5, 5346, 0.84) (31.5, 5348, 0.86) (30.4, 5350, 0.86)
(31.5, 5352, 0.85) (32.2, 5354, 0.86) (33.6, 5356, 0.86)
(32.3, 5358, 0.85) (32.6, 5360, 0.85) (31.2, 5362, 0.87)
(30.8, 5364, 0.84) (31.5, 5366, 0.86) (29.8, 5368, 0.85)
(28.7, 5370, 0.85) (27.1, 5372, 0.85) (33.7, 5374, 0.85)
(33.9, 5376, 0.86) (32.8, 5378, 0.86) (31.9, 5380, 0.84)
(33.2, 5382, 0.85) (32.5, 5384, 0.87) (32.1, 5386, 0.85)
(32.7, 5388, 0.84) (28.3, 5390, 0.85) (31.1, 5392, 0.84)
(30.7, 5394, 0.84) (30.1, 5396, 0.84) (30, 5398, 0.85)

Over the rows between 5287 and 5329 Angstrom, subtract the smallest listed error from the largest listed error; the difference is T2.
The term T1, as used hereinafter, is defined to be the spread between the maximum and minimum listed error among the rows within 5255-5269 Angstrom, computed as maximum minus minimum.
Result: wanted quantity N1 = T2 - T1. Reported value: 0.03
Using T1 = 0.03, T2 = 0.060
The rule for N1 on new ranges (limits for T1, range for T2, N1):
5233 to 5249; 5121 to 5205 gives 0.03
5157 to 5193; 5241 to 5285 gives -0.03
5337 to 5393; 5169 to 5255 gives 0.06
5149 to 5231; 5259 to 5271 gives -0.05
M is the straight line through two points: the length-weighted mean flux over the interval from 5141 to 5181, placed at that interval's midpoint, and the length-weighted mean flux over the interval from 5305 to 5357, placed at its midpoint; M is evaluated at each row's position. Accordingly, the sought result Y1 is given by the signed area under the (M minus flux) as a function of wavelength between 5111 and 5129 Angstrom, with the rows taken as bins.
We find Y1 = -40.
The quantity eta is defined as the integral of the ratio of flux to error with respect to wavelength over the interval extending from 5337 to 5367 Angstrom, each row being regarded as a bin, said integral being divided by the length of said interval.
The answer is 36.5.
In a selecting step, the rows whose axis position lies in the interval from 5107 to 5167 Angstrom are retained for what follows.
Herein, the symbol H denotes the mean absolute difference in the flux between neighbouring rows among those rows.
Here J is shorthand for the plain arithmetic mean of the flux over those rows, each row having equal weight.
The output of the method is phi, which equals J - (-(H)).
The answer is 29.7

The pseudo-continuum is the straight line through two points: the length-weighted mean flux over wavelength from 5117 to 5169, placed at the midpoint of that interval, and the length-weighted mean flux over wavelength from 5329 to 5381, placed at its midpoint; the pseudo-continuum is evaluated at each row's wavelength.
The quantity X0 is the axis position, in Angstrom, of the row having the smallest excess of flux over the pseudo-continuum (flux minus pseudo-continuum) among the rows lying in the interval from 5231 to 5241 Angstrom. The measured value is 5234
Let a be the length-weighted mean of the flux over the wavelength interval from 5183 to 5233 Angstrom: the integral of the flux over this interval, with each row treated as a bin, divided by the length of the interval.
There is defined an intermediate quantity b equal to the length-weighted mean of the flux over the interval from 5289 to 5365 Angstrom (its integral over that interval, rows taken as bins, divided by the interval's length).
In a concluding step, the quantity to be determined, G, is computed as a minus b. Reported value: -2.7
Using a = 28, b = 30.6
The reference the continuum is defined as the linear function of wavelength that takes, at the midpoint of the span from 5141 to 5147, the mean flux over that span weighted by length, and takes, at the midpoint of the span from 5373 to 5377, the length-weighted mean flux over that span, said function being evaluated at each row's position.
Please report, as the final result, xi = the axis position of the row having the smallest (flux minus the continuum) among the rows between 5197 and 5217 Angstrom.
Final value 5206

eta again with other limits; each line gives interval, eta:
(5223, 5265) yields 34.8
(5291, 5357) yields 35.8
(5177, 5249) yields 34.4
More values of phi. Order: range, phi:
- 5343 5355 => 32.4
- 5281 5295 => 32.1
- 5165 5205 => 30.3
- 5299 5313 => 32.0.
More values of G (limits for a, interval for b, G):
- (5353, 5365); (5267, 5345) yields 2.2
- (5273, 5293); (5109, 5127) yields 1.0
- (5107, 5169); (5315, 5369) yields -2.3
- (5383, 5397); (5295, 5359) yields 0.6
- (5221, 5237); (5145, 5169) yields 1.0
